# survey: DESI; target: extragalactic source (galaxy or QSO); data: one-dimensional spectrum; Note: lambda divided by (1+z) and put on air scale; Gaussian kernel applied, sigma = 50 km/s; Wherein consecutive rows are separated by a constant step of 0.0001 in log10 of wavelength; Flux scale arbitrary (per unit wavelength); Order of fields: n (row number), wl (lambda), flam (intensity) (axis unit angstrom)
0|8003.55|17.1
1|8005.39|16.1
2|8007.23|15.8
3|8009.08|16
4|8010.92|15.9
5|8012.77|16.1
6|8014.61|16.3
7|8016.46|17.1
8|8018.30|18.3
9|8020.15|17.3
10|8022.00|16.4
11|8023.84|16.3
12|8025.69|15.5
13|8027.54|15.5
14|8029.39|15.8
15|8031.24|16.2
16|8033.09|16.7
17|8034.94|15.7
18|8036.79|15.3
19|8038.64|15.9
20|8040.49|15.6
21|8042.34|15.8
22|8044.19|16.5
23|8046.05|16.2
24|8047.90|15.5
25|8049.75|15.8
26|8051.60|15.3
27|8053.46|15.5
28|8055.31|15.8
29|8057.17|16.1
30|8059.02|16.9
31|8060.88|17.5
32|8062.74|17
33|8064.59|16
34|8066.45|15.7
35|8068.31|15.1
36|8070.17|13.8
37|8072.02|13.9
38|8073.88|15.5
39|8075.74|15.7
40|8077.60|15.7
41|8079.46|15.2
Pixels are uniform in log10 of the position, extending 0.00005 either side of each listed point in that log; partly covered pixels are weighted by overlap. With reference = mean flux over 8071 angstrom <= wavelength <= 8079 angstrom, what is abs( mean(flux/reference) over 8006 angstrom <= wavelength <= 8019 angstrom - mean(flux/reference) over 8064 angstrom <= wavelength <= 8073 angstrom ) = 0.11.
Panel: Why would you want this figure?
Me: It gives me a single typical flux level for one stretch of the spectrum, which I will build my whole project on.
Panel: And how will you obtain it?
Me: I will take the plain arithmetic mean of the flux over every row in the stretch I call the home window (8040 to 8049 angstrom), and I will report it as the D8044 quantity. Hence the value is 15.9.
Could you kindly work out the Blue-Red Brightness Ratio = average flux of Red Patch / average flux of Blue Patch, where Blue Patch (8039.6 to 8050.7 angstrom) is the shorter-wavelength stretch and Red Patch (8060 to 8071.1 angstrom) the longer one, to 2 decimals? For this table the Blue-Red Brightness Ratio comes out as 1.00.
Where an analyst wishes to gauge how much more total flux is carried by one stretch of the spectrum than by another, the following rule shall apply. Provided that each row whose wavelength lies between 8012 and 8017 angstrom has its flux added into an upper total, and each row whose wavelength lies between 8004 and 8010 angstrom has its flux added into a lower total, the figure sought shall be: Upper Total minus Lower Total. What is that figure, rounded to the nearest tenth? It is 1.6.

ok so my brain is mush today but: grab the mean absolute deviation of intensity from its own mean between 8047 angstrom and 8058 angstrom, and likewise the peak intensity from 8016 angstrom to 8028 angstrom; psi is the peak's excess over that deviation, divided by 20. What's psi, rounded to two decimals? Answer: 0.90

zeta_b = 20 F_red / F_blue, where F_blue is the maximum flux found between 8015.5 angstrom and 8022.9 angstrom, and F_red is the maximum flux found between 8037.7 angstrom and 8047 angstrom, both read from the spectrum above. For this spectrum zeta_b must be 18.0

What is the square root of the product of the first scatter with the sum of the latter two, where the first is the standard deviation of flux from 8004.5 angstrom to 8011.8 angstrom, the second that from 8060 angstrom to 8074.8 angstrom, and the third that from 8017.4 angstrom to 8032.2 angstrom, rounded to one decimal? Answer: 0.5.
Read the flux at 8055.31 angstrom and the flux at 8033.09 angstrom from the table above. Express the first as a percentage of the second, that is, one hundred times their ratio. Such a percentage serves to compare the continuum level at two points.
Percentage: 95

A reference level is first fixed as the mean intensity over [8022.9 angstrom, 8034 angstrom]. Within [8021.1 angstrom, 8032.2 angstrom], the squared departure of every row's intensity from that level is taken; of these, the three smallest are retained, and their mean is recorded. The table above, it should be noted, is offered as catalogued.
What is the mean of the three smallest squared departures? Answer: 0.057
